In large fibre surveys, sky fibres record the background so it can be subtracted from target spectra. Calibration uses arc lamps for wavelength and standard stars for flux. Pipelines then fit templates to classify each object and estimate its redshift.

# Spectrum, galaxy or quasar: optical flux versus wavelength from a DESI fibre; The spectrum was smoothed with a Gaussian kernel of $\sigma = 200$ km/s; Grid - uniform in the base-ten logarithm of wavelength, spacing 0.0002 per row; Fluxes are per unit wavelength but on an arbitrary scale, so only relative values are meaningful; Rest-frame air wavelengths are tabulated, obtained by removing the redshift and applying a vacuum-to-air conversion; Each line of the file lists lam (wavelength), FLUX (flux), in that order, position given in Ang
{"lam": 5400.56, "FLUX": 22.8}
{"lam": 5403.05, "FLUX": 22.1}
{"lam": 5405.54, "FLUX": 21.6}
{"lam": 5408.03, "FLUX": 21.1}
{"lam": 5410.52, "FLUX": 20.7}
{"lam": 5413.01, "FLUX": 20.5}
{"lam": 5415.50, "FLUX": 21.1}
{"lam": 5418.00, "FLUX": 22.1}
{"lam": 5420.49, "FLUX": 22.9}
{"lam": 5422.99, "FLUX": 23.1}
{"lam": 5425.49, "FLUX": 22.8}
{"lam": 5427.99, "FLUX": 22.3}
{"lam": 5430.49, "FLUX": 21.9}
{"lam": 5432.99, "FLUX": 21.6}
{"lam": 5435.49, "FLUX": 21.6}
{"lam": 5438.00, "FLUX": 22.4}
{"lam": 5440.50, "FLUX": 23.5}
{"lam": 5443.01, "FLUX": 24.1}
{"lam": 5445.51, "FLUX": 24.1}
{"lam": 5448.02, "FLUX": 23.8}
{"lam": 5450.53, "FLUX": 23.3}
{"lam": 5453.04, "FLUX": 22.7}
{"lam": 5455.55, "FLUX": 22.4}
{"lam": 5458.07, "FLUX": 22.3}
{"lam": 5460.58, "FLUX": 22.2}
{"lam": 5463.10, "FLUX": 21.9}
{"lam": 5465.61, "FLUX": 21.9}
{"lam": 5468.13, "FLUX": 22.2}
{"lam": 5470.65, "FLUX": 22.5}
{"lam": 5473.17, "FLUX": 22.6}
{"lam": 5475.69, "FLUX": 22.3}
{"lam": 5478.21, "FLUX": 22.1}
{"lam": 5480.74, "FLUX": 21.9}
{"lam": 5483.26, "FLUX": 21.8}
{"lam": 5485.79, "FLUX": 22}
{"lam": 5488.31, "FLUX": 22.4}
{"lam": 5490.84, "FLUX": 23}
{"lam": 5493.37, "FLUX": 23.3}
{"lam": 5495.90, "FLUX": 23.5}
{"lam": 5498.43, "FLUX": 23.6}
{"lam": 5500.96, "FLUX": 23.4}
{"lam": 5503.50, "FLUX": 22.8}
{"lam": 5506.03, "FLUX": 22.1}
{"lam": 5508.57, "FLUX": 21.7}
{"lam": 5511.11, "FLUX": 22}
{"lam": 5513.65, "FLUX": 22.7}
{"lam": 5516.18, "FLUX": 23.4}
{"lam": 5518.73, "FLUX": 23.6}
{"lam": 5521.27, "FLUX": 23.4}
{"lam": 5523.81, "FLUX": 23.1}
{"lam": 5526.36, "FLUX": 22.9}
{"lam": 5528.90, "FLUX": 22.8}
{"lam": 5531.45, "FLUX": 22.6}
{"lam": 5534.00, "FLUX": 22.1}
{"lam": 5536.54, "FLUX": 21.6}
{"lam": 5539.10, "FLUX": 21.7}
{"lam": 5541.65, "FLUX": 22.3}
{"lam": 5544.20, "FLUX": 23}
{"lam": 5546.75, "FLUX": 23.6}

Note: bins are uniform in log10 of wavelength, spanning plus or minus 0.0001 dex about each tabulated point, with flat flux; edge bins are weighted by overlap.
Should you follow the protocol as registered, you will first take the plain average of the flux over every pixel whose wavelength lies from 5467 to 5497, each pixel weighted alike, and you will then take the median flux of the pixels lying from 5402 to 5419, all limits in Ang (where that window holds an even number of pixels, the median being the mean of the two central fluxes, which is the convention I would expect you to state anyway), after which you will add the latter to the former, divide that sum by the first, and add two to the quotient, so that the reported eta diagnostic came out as 3.94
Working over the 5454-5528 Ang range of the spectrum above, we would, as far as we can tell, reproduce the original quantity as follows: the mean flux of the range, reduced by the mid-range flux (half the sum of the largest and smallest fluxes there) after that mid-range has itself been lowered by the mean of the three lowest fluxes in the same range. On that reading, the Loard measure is 21.7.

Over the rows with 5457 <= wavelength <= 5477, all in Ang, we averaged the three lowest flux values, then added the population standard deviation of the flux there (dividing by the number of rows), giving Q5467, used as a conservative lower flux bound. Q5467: 22.2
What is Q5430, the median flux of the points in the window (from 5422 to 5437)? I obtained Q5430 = 22.1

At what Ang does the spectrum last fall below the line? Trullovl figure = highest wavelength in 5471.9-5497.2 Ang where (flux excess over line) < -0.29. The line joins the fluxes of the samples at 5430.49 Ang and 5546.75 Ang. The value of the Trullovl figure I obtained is 5488.31 Ang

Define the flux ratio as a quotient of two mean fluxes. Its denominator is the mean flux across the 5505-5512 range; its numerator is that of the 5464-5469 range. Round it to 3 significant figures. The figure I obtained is 1.01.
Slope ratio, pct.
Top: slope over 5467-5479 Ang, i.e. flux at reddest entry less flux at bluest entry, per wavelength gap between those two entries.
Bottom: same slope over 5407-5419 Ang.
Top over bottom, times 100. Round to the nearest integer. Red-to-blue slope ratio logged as -10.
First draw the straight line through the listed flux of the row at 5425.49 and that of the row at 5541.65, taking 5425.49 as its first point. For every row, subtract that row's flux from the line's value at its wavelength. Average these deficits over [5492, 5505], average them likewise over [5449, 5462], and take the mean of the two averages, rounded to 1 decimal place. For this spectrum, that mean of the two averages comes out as -0.4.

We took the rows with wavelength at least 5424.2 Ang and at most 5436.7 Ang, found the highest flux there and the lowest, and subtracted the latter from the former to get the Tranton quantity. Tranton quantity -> 1.20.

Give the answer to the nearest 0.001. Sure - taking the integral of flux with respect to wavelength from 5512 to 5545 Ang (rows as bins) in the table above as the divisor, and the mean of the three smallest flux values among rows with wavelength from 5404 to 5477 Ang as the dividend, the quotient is 0.028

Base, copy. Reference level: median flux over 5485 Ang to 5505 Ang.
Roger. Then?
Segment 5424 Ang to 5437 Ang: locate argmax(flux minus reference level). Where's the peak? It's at 5425.49 Ang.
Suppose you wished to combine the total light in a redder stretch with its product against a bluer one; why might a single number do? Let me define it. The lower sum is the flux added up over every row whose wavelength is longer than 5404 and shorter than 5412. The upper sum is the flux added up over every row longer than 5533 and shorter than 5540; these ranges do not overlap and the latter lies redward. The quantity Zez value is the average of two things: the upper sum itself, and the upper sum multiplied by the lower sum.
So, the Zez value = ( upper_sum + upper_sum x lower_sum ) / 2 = 2106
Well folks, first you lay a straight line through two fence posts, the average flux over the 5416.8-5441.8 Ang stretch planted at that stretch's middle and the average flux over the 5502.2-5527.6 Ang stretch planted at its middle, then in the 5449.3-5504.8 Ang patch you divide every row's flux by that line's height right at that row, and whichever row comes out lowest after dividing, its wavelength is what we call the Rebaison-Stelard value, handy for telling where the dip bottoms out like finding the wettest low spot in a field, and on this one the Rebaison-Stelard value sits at 5483.26 Ang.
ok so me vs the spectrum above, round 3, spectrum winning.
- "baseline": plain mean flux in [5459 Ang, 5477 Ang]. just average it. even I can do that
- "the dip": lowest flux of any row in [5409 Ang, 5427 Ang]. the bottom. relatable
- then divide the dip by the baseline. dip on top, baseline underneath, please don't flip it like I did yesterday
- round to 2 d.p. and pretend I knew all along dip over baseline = 0.92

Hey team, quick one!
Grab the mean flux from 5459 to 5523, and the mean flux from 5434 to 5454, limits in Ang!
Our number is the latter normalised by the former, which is 1.027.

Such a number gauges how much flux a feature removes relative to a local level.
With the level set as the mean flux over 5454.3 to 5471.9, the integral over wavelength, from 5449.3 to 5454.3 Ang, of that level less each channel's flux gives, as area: -4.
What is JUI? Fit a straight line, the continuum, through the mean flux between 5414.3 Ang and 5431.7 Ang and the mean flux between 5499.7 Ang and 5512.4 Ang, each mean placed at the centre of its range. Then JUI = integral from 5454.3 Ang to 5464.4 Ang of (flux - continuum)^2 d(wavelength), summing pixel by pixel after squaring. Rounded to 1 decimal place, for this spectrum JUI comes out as 0.6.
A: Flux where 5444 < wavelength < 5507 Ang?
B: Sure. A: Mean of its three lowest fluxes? 21.9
